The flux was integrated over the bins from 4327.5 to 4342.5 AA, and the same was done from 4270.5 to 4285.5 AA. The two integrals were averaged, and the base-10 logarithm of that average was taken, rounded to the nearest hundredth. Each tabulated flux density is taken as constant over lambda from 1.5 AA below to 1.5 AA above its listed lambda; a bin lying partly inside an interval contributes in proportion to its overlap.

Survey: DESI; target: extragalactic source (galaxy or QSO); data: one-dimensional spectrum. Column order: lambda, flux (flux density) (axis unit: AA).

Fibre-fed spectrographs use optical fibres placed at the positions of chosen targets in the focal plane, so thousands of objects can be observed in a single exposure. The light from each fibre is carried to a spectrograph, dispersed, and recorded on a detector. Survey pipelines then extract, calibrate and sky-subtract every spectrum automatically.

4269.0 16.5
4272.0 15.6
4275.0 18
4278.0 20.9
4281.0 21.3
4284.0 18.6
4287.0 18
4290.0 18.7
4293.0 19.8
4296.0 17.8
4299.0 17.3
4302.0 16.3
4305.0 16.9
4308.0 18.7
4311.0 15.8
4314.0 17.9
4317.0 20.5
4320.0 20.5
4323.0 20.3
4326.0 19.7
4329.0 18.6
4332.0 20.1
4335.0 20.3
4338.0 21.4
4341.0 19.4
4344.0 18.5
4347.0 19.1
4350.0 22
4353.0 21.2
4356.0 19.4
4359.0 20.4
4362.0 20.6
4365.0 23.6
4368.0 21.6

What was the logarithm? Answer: 2.46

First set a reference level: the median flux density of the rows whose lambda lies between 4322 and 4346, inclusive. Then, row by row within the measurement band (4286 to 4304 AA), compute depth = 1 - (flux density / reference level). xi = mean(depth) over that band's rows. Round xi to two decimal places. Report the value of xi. 0.10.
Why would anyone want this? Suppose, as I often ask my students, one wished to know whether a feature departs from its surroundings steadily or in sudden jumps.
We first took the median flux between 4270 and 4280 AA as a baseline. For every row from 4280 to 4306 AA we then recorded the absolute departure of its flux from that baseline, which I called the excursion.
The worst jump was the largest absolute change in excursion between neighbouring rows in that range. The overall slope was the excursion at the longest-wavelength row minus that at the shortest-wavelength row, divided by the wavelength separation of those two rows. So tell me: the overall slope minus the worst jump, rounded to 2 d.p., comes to -2.79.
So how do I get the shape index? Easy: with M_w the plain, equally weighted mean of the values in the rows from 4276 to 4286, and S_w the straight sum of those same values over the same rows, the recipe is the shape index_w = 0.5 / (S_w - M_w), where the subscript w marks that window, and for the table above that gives 0.0123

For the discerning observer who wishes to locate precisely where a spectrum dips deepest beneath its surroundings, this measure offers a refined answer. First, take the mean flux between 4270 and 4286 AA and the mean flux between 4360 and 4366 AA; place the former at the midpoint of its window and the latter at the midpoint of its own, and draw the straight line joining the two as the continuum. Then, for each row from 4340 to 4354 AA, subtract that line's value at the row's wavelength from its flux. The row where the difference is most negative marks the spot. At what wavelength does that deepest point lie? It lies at 4344.0 AA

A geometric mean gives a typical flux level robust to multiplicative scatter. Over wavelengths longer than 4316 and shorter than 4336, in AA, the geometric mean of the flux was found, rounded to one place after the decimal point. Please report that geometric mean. 20.0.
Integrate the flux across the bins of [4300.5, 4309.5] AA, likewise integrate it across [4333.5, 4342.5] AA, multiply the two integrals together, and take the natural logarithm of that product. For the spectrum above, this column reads 10.3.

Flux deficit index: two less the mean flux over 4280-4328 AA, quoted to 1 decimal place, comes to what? -16.6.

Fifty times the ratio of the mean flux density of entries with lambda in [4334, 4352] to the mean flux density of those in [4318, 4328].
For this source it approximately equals 50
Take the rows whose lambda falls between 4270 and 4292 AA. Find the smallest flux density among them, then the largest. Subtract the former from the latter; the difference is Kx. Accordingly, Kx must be 5.7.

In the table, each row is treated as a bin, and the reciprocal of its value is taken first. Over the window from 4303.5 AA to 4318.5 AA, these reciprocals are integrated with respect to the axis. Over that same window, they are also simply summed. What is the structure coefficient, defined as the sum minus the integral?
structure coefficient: -0.56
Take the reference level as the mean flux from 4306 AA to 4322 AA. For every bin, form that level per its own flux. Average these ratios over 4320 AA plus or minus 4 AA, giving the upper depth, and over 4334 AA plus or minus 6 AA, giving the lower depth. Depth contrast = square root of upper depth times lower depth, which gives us 0.92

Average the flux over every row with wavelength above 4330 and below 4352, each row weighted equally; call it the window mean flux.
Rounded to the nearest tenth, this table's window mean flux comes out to 20.1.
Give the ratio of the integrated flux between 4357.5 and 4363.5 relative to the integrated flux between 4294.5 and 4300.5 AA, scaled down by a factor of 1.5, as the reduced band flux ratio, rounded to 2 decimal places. 0.78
